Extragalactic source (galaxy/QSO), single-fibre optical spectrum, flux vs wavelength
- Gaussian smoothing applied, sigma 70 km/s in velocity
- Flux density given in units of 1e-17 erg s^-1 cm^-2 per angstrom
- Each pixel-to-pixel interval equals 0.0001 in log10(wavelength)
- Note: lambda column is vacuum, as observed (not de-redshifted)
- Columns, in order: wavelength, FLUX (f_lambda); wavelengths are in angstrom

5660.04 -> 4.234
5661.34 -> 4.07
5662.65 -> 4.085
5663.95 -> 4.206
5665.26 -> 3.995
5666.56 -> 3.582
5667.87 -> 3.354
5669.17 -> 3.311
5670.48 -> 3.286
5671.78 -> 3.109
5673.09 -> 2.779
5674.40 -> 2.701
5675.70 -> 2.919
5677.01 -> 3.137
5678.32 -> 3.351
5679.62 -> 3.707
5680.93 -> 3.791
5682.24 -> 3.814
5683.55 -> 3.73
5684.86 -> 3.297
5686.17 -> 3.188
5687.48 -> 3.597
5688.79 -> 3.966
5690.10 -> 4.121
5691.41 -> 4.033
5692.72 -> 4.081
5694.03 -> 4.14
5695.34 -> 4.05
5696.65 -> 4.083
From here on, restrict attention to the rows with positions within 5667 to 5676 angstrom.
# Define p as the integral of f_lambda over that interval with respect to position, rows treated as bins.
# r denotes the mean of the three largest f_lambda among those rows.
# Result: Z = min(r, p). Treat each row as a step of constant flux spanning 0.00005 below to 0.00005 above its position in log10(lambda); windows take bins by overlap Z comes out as 3.3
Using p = 27.8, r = 3.3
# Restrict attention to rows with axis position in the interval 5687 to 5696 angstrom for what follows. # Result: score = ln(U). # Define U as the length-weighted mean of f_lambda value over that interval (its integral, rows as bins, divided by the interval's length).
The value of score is 1.388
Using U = 4.01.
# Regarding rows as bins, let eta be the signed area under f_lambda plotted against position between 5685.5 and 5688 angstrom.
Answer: 8.4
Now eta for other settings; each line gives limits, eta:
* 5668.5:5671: 8.3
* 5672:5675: 8.4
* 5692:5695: 12.3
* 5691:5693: 8.1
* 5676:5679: 9.6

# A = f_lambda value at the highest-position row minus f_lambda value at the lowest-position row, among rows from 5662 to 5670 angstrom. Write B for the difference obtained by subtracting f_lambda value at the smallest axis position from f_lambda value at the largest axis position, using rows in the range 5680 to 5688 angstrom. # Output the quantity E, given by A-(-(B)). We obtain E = -1.0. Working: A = -0.8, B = -0.2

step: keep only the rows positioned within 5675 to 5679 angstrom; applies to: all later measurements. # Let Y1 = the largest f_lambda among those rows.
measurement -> 3.351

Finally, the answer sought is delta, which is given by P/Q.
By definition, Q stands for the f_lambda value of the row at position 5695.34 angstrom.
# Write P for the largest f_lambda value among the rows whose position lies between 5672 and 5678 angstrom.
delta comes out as 0.77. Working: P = 3.137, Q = 4.05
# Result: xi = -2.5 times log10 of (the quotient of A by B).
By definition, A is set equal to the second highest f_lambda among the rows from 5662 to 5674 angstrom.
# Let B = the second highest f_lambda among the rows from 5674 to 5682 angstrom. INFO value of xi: -0.1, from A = 4.085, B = 3.707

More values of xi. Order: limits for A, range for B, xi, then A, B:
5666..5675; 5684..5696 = 0.2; 3.354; 4.121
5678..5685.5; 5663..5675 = 0.1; 3.791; 3.995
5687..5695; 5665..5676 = -0.2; 4.121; 3.582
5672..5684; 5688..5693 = 0.1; 3.791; 4.081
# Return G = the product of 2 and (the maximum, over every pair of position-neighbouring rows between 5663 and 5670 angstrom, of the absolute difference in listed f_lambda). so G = 0.83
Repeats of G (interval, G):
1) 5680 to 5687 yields 0.87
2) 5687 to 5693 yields 0.74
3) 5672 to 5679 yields 0.44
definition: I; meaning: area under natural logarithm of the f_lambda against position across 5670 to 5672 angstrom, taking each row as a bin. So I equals 2.3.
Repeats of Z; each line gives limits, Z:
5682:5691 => 4.0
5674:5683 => 3.8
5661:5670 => 4.1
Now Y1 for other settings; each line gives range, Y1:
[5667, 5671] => 3.354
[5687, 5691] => 4.121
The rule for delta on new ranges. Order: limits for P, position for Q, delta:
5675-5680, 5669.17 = 1.12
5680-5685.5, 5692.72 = 0.93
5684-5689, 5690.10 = 0.96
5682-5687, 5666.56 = 1.06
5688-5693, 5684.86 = 1.25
